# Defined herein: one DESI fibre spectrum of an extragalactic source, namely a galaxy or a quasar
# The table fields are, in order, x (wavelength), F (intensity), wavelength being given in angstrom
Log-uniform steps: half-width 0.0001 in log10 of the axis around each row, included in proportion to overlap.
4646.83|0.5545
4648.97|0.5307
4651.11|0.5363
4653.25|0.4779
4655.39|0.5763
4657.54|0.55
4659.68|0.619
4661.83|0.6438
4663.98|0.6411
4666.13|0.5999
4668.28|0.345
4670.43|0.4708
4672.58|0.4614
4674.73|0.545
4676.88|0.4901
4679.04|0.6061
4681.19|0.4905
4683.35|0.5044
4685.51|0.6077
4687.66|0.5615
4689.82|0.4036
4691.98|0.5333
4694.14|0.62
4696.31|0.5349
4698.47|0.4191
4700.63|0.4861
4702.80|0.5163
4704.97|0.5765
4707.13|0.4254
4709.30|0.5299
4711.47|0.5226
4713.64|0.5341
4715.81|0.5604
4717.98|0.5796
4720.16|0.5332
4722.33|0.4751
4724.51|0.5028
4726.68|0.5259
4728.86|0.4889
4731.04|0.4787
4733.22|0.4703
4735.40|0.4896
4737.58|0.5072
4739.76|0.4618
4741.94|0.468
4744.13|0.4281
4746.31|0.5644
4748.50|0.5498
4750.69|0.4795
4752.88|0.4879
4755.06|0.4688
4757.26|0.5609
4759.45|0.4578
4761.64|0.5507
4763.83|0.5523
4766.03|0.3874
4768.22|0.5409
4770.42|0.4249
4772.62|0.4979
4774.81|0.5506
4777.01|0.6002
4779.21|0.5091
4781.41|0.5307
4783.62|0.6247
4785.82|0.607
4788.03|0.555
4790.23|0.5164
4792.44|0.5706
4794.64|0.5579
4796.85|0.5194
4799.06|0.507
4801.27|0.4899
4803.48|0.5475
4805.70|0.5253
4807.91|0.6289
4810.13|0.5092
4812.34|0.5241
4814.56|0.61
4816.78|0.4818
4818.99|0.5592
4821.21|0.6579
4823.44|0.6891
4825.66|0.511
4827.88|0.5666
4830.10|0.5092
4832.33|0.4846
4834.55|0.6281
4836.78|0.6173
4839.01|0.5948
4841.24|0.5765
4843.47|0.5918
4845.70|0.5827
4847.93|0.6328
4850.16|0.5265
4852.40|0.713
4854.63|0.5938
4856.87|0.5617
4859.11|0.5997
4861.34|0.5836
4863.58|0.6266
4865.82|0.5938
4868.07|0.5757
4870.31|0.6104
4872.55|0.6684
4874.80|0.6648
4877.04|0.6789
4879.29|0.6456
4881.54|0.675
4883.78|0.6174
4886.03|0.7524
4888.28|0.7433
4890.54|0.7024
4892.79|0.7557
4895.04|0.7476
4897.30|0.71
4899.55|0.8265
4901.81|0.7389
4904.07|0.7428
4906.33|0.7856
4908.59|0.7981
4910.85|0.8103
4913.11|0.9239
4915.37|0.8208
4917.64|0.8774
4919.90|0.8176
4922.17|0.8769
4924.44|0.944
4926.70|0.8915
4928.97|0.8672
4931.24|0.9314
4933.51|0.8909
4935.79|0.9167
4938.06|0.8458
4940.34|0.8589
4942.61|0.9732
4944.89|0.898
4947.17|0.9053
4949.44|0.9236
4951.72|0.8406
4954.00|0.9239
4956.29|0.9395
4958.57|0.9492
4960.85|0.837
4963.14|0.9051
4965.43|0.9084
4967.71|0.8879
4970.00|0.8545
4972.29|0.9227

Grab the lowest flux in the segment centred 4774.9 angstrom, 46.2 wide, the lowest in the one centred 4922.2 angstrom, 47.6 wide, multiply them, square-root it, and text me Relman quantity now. 0.54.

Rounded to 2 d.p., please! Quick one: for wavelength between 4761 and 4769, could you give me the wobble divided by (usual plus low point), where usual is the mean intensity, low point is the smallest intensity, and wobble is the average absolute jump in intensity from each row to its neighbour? 0.12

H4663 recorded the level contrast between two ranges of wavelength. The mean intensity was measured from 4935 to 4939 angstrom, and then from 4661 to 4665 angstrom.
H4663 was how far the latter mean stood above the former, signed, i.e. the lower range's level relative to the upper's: -0.24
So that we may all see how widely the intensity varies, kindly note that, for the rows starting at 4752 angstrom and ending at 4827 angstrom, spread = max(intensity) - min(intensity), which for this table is 0.30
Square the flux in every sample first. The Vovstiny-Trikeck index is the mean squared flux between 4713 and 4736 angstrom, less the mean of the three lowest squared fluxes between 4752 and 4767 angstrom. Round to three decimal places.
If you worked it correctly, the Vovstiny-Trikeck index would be 0.071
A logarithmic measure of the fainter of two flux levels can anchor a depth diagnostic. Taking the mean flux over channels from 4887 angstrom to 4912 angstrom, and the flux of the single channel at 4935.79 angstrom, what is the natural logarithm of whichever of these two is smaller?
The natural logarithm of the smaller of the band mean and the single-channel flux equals -0.27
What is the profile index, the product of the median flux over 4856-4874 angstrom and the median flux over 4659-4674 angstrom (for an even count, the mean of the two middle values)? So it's 0.36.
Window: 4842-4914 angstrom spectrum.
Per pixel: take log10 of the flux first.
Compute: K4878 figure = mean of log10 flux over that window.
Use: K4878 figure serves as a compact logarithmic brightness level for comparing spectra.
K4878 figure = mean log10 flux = -0.171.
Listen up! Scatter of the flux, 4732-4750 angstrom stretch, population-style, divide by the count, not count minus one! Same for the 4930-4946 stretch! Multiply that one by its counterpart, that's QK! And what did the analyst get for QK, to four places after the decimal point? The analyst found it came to 0.0017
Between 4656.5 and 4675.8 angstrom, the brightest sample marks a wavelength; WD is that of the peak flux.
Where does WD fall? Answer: 4661.83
